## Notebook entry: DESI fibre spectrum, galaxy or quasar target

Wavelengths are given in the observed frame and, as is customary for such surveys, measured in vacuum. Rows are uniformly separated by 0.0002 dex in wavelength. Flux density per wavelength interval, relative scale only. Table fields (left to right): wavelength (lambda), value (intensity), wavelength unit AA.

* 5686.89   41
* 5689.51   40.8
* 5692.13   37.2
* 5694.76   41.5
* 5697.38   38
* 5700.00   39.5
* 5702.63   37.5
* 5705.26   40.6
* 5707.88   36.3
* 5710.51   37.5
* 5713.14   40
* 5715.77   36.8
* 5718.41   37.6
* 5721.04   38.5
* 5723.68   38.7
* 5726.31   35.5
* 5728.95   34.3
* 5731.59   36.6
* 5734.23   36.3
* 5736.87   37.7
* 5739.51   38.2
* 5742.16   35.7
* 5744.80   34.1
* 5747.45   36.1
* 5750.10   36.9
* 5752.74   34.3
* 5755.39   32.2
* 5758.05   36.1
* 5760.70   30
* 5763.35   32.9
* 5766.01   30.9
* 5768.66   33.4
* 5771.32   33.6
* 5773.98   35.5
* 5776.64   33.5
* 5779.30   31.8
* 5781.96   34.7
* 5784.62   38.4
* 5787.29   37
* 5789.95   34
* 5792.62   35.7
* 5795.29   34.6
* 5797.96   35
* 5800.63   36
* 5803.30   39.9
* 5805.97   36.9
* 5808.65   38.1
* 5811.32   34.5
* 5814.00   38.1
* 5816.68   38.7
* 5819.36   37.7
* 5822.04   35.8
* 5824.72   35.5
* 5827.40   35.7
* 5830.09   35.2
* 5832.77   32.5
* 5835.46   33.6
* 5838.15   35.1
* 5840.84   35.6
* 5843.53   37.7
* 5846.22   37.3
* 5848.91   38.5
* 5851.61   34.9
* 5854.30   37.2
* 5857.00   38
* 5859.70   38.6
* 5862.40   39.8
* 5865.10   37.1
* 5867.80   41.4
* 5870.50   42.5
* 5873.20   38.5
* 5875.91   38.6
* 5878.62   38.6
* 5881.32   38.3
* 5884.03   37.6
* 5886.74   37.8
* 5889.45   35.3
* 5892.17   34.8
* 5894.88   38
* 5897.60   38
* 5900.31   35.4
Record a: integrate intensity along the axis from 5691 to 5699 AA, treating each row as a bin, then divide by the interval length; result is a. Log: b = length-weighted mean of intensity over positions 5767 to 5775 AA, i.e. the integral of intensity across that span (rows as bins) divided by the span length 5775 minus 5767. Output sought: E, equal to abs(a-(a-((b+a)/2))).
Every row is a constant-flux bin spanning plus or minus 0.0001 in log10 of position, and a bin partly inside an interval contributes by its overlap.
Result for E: 36.5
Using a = 39.0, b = 34.0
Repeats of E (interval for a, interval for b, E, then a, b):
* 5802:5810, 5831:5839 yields 36.0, 38.3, 33.7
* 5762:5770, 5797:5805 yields 34.7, 32.4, 37.1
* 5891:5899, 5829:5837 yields 35.4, 37.0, 33.8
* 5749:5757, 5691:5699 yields 36.7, 34.5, 39.0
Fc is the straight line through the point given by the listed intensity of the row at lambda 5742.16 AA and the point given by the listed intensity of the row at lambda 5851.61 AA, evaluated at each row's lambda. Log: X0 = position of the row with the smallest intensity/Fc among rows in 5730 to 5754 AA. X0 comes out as 5744.80 AA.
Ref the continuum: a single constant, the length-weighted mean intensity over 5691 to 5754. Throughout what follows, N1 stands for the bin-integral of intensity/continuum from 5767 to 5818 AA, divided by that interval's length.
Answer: 0.96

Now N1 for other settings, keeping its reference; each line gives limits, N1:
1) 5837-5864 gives 1.00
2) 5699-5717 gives 1.03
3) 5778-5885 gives 0.99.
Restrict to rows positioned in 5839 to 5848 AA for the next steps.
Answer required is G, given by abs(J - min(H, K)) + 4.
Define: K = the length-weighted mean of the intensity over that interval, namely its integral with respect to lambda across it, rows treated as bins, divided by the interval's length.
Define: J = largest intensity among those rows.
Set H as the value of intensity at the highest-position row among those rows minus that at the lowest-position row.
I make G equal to 40.0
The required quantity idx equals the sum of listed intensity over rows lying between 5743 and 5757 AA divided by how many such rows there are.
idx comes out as 34.7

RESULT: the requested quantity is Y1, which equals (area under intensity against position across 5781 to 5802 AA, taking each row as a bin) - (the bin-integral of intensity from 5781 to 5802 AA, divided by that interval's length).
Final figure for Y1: 714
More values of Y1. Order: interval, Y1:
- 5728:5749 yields 723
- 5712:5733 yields 744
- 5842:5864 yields 792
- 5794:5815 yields 732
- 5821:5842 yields 697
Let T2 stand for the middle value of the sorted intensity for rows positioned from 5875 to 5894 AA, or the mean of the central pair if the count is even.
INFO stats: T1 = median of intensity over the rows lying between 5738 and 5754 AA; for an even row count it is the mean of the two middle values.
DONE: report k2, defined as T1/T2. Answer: 0.95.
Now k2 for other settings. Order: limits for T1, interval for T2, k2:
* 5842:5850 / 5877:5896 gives 1.00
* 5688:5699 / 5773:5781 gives 1.18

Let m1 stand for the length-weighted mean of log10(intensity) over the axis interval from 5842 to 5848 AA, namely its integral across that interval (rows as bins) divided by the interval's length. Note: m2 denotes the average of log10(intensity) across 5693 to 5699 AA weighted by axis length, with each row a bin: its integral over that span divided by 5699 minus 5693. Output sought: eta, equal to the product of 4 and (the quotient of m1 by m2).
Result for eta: 3.95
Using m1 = 1.58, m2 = 1.60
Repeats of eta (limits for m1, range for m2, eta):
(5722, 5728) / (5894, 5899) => 3.97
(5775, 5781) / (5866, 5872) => 3.75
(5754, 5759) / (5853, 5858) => 3.88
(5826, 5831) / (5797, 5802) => 3.99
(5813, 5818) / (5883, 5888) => 4.02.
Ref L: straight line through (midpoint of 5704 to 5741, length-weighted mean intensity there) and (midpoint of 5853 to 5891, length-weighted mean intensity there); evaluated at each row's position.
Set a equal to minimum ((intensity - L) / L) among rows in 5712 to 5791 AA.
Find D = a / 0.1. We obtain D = -2.0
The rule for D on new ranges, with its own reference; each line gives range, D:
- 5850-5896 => -1.0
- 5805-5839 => -1.5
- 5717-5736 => -0.9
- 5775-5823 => -1.6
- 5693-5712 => -0.3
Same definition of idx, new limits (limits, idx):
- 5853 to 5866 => 38.1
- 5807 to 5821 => 37.4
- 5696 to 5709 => 38.4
